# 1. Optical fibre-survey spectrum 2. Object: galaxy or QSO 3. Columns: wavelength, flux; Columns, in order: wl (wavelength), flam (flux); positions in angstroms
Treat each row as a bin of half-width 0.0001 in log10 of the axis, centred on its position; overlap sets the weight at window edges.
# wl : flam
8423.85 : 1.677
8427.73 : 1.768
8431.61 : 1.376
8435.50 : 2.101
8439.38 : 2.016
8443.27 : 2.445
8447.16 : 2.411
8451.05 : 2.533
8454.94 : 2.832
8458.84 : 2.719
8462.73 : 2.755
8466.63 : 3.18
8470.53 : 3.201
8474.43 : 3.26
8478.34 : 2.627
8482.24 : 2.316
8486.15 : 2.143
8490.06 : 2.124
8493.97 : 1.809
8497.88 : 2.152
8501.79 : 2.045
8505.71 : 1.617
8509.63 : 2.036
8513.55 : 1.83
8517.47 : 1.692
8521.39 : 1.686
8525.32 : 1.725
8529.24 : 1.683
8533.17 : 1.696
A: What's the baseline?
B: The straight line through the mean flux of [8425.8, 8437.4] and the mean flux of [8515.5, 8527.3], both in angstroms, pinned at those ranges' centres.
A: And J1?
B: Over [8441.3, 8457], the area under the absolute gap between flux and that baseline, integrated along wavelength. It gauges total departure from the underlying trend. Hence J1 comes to 13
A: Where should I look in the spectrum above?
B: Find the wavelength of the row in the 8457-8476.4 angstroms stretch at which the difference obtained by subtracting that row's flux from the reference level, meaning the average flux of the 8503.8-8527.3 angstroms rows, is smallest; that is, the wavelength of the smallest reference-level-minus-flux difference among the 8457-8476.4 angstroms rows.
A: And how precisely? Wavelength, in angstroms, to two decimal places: 8474.43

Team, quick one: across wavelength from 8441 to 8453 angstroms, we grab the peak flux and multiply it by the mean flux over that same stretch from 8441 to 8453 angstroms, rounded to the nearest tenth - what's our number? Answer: 6.2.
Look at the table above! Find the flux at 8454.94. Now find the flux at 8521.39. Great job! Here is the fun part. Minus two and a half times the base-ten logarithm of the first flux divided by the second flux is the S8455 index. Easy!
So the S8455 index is -0.56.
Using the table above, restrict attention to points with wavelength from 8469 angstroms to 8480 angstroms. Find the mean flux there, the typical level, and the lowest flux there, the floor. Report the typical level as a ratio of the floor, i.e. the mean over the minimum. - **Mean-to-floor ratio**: 1.15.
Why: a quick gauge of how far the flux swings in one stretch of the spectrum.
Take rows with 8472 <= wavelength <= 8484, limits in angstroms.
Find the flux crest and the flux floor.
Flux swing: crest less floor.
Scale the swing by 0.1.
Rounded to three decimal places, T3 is 0.094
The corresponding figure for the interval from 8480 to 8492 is 0.019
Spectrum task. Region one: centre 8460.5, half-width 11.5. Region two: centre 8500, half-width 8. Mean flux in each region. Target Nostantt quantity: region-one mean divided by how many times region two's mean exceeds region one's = 4.3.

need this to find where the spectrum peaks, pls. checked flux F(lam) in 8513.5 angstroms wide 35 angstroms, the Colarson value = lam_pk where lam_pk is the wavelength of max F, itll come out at 8497.88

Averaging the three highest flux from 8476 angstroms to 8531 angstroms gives 2.4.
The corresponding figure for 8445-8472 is 3.1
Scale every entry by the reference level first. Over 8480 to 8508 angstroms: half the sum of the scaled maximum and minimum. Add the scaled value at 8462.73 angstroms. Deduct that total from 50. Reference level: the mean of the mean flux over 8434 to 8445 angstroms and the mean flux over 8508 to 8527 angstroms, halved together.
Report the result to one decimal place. 47.6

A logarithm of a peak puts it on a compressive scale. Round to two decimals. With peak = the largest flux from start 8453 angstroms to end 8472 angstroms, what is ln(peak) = 1.16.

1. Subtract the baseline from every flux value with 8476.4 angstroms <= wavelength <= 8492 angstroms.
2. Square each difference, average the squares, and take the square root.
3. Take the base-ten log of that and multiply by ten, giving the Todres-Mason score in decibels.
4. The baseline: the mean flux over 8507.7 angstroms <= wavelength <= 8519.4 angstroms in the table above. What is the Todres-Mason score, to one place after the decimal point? -3.1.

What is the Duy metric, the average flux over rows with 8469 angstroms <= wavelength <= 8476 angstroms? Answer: 3.23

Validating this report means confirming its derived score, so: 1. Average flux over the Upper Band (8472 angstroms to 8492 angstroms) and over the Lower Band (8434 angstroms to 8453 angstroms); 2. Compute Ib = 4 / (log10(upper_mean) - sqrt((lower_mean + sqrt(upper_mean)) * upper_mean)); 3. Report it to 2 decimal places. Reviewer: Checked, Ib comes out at -1.47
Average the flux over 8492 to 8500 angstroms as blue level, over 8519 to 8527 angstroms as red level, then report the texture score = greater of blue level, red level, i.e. 1.98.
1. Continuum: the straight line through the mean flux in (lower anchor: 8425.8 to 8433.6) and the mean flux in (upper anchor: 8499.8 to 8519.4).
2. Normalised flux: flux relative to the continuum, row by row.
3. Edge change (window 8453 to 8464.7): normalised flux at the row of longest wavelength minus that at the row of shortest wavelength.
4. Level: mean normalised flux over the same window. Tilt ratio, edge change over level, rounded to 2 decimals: -0.04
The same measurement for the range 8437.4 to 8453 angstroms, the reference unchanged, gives 0.20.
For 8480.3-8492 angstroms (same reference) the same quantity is -0.10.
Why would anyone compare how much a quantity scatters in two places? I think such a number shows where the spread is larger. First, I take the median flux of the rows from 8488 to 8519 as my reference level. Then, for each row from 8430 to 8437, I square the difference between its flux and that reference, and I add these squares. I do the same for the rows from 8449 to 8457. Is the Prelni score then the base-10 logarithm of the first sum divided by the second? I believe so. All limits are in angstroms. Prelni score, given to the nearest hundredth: -0.54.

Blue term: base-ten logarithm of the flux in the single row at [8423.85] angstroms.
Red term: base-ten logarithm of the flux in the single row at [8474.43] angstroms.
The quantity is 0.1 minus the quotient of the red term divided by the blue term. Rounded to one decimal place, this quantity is -2.2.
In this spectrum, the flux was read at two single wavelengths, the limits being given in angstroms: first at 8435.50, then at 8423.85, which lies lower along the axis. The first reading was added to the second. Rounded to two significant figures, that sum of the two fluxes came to 3.8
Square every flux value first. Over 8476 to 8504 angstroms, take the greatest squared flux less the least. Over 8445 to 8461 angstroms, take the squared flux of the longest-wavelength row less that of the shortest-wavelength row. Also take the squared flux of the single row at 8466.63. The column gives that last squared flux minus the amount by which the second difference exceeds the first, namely 12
